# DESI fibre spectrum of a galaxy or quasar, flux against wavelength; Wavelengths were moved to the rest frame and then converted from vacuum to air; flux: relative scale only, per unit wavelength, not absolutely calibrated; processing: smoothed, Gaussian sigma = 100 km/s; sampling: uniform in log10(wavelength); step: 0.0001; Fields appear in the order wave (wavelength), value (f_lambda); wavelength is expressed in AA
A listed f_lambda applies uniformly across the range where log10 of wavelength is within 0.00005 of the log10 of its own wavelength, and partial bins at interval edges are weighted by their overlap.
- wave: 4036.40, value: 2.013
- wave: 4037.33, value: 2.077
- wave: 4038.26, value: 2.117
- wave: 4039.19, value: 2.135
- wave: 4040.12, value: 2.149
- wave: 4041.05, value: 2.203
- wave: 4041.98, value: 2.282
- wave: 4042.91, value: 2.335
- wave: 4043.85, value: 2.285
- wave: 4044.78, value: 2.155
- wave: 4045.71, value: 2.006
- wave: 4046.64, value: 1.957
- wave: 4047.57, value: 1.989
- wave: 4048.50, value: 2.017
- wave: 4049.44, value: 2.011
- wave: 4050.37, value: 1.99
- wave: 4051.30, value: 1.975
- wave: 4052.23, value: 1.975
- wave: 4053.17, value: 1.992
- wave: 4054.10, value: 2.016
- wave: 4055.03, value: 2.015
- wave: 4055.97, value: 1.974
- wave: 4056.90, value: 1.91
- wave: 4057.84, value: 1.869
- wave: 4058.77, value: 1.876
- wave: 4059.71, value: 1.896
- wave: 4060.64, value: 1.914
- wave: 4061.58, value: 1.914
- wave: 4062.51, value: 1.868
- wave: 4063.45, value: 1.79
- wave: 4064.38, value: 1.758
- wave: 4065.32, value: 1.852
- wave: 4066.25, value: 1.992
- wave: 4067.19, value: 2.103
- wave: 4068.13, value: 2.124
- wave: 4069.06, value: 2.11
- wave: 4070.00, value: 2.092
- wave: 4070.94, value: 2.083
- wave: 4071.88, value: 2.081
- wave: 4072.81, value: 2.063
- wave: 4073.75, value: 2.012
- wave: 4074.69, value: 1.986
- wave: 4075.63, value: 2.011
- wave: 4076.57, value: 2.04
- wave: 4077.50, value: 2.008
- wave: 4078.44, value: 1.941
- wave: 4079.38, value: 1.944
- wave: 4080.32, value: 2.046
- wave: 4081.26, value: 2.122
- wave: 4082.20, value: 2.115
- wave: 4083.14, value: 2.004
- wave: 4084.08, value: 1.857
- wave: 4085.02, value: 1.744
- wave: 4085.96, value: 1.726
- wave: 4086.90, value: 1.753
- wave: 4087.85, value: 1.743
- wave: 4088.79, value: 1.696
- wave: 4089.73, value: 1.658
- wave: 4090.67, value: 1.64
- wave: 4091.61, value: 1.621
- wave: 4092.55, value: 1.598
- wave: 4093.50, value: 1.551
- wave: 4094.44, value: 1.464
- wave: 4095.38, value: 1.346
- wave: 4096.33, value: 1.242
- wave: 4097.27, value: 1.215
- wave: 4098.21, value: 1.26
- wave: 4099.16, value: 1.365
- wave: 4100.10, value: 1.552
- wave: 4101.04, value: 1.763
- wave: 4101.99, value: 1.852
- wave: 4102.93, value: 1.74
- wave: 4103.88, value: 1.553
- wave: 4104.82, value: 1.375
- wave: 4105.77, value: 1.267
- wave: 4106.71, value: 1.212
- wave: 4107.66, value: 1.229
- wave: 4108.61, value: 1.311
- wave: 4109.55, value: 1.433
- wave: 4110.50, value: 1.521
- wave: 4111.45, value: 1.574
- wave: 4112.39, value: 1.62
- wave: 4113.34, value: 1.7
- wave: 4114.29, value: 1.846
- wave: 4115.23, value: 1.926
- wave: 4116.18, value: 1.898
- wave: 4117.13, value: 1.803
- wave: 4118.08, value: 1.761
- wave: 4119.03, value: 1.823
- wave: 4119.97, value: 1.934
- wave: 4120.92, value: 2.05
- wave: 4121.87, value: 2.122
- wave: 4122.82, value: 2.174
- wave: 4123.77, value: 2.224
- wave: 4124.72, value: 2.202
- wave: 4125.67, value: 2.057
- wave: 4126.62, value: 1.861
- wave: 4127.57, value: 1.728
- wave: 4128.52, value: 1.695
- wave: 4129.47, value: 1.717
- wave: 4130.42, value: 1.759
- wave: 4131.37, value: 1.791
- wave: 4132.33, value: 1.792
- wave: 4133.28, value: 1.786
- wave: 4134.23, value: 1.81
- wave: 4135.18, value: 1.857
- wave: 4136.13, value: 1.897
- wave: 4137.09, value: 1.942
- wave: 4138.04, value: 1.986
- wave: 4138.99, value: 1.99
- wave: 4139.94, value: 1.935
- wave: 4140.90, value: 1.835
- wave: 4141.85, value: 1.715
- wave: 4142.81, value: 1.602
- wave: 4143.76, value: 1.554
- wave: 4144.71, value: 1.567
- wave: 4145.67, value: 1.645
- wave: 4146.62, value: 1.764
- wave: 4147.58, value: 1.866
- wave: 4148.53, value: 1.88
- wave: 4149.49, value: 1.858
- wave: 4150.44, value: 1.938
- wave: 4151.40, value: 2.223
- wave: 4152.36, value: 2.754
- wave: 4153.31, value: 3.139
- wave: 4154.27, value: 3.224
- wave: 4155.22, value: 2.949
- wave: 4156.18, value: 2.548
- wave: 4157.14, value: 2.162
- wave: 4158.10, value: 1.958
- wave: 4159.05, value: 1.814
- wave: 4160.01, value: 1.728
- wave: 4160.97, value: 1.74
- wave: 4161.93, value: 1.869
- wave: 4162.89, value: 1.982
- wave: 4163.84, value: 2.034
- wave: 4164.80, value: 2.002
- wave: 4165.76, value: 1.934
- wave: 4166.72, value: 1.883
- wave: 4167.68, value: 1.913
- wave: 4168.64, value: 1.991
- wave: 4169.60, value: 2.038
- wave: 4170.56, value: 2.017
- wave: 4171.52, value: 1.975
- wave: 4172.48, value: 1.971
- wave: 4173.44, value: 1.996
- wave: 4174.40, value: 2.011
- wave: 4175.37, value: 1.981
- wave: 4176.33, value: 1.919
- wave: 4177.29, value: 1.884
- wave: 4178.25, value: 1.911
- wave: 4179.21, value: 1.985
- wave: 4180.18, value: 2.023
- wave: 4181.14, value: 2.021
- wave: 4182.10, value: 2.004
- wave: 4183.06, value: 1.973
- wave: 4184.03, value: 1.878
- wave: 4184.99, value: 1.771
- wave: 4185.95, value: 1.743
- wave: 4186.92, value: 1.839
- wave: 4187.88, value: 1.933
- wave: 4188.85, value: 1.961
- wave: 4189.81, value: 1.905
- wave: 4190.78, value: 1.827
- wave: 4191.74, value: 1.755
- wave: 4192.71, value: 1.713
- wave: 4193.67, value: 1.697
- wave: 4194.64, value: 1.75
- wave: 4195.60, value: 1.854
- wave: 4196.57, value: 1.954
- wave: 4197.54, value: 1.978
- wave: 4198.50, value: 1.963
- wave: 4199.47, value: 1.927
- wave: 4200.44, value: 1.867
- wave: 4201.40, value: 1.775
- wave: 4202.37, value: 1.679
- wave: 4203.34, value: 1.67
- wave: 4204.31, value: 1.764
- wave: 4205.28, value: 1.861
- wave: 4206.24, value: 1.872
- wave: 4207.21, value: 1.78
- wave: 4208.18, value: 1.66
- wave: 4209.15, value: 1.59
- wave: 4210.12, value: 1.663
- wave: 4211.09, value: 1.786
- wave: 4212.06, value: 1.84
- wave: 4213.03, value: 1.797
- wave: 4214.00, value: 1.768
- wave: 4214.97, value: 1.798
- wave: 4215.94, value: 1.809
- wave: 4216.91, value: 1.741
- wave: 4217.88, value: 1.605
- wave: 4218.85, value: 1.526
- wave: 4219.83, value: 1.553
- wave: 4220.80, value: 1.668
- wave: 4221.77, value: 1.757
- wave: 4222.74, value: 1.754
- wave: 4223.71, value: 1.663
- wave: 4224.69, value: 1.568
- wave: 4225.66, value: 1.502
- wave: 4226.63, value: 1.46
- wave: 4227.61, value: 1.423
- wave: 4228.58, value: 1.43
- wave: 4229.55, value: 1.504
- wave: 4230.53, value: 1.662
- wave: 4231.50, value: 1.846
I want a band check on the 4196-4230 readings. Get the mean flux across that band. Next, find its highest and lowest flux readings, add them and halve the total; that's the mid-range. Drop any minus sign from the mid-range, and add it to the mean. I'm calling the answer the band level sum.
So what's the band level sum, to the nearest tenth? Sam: 3.4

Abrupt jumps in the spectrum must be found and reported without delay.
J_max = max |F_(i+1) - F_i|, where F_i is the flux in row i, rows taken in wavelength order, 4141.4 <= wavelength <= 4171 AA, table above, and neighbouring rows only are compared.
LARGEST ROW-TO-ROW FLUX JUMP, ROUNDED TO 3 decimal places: 0.531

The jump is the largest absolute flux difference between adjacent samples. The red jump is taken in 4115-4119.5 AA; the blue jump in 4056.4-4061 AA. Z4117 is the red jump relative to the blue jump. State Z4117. 2.32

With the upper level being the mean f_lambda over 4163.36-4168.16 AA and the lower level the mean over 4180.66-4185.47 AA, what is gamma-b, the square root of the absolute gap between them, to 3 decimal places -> 0.154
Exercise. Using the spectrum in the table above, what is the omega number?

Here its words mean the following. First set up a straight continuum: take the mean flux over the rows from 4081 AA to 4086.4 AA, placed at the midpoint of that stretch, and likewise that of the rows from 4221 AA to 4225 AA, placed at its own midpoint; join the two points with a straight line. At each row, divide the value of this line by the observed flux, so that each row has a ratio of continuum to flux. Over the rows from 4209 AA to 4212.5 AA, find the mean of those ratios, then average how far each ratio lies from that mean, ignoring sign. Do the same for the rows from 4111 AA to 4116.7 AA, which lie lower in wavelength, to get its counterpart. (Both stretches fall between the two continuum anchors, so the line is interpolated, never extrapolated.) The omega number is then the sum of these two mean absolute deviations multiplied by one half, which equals 0.07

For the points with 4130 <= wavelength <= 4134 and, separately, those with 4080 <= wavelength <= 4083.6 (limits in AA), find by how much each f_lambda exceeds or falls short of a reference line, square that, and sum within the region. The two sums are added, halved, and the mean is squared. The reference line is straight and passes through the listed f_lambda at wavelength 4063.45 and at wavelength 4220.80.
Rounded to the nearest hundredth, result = 0.03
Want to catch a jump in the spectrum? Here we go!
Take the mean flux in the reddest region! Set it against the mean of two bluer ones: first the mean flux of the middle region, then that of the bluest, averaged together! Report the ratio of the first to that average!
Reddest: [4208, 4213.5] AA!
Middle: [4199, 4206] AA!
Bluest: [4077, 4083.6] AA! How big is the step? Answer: 0.90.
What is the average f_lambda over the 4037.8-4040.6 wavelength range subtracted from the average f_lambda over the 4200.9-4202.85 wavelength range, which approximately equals -0.4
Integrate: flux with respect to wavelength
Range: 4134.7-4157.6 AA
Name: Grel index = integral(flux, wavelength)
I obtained 47.6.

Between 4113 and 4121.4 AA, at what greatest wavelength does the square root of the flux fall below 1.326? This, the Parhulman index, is 4113.34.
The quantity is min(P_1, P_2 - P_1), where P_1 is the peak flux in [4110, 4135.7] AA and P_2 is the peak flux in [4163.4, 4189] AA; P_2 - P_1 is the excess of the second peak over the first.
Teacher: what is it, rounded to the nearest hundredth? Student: -0.19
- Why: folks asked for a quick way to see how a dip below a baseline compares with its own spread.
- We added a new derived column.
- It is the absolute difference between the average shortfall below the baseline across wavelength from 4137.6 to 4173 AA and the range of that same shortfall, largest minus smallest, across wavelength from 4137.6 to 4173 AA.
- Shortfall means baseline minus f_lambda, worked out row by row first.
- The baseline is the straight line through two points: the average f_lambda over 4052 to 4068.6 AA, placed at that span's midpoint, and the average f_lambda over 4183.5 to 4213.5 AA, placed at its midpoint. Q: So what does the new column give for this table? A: 1.9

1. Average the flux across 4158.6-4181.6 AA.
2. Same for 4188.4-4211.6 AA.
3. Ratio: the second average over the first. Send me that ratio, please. 0.93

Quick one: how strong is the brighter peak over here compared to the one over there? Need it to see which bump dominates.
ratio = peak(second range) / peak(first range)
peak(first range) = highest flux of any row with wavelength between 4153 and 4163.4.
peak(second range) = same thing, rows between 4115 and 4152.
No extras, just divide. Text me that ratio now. 0.69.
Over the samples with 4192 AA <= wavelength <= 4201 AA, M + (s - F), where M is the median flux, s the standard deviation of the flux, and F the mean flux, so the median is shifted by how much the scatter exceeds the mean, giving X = 0.12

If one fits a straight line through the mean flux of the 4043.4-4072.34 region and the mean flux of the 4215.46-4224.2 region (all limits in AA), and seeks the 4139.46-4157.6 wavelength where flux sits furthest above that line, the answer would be 4154.27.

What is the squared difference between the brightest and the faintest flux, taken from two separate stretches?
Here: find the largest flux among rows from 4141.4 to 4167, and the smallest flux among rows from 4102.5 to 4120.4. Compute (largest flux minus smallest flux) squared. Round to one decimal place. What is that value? 4.0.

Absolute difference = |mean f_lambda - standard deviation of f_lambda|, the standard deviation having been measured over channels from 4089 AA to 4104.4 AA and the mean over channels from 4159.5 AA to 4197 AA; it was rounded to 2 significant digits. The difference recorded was 1.7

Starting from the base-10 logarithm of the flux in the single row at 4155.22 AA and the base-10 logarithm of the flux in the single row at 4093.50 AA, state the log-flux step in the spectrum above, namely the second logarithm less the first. -0.28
